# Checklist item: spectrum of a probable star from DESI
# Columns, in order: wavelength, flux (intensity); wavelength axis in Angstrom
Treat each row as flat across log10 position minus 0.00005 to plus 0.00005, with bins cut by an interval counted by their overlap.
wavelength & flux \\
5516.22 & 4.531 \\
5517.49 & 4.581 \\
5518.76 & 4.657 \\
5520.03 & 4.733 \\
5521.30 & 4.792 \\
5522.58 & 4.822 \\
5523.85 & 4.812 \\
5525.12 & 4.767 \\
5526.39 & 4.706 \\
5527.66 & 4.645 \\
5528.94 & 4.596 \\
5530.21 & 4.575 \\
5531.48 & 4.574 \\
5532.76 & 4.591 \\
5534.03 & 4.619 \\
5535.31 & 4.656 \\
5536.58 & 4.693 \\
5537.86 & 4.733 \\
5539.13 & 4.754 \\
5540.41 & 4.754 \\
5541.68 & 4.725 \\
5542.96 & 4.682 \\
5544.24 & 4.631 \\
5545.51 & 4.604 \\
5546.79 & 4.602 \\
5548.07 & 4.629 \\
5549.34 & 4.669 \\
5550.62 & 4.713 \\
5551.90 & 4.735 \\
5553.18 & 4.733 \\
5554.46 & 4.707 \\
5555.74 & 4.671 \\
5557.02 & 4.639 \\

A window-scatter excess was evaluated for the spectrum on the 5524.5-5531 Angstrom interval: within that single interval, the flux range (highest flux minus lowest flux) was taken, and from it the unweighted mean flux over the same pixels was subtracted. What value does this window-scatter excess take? -4.47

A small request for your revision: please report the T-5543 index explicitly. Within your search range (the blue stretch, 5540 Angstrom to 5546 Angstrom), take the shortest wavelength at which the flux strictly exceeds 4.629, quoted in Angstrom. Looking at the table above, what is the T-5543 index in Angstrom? 5540.41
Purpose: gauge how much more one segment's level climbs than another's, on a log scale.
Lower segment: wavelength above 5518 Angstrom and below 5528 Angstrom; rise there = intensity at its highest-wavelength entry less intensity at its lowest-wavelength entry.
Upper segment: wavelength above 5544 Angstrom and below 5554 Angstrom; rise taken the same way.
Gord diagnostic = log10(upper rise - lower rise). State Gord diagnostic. -0.94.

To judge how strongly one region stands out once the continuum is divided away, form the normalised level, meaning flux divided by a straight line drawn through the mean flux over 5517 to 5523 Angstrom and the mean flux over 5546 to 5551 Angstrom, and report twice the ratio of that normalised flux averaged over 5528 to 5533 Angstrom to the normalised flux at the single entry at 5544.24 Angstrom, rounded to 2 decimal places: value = 1.97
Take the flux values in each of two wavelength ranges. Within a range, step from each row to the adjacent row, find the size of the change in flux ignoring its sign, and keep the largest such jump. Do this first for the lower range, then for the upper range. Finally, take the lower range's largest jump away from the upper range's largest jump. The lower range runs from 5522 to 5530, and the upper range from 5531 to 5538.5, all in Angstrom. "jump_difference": -0.021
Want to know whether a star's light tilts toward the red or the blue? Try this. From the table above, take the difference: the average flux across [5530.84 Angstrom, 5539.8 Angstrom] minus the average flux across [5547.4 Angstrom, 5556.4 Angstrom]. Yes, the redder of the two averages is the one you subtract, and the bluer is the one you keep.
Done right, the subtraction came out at -0.03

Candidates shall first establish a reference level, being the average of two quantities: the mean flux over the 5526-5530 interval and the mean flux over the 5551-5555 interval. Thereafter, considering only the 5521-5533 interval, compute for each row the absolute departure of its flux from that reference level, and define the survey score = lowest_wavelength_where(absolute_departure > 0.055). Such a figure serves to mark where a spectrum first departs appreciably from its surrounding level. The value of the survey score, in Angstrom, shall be 5521.30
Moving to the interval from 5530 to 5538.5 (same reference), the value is 5530.21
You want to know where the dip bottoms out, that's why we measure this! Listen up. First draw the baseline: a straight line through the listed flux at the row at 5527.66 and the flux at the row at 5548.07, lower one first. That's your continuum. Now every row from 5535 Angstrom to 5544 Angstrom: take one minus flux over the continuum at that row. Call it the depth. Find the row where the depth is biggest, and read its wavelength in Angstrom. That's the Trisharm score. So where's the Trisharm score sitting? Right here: 5535.31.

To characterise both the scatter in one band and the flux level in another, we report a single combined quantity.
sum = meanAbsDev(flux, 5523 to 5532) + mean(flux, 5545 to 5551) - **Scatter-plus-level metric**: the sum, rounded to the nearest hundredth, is 4.72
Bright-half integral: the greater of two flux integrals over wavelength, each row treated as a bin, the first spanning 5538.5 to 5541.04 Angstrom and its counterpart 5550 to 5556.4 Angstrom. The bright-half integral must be 30.1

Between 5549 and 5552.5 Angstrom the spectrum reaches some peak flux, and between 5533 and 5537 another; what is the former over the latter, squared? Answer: 1.02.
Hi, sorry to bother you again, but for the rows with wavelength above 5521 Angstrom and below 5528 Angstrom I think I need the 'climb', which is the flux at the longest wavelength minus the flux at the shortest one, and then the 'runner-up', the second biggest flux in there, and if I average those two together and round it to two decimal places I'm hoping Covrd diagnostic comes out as 2.33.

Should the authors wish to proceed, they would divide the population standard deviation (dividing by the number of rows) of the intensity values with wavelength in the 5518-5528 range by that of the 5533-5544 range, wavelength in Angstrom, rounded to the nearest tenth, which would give 1.4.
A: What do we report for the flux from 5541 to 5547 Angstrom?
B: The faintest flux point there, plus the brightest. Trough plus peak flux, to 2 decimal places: 9.33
